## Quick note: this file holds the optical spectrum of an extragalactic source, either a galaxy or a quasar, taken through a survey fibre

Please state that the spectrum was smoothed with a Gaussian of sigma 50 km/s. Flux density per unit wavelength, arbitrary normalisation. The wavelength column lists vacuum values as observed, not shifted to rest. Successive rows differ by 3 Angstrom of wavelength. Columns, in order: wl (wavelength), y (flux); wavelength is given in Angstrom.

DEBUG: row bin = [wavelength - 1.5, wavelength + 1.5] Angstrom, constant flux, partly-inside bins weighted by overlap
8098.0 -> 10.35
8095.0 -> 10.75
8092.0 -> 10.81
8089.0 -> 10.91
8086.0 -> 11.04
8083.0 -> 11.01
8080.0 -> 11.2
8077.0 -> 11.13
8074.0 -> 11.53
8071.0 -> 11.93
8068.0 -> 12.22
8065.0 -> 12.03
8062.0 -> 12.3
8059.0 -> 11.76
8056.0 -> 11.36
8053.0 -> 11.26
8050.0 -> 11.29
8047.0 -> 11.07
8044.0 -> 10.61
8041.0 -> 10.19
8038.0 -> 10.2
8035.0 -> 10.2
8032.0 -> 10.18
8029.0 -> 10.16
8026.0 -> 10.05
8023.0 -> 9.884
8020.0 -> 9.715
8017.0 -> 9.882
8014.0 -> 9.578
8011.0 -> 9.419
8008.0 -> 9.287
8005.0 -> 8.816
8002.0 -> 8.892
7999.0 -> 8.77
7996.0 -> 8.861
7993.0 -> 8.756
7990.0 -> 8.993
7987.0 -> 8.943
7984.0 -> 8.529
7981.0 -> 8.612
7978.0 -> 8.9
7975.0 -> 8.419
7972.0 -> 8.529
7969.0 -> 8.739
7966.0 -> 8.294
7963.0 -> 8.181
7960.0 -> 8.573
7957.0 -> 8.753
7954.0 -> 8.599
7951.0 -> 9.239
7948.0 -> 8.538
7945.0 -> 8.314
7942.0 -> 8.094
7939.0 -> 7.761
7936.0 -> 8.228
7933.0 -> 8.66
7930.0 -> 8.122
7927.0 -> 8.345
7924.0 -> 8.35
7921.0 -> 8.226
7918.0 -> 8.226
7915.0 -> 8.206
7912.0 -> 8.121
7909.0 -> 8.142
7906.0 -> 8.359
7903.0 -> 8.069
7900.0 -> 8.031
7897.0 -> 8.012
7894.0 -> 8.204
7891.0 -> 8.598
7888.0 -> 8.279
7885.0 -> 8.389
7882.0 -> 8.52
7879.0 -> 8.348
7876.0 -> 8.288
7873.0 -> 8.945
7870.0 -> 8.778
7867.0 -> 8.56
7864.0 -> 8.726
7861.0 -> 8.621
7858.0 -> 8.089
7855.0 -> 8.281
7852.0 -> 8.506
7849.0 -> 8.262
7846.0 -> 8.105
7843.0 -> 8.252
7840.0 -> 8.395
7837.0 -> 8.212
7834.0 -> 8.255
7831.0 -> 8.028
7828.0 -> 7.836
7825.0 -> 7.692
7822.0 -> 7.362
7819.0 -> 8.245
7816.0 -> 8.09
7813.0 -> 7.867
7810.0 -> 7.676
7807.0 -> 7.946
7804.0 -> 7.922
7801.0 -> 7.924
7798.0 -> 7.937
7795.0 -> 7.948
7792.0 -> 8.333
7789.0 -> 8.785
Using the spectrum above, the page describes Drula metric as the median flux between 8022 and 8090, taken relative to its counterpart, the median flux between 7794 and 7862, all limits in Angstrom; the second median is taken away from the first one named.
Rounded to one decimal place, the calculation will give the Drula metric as 3.0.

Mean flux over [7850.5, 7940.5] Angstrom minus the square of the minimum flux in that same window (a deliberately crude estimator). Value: -52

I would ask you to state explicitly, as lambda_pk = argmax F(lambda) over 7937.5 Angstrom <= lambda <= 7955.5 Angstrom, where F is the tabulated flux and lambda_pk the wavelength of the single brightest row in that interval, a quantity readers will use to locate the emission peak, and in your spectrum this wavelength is 7951.0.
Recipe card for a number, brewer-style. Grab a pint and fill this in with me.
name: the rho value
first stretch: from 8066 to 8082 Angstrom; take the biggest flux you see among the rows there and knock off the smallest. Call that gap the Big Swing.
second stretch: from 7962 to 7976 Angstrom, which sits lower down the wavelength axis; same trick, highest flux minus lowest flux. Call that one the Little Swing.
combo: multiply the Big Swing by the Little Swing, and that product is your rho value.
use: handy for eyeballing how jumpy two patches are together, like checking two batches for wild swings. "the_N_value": 0.61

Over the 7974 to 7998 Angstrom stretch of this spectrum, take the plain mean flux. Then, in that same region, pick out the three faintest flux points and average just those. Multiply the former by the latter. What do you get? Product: 75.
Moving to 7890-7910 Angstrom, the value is 66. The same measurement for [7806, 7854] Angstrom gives 61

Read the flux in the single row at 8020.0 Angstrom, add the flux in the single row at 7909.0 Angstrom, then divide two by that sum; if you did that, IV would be 0.112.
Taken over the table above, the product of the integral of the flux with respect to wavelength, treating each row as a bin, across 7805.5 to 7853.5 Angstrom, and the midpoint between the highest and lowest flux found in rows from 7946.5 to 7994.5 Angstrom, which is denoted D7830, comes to 3364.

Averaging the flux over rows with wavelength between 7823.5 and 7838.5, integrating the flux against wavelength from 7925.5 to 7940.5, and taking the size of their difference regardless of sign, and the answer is 115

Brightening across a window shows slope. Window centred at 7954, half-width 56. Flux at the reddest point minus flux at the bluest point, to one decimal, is 1.3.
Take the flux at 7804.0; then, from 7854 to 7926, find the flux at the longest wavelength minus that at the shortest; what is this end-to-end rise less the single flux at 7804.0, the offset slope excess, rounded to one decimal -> -7.9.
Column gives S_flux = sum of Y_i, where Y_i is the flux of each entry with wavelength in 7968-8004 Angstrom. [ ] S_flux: 105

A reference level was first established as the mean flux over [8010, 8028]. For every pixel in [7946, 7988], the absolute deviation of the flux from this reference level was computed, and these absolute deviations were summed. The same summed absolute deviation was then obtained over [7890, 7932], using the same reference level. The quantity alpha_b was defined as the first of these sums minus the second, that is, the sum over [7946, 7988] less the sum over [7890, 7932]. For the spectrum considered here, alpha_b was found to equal -5.8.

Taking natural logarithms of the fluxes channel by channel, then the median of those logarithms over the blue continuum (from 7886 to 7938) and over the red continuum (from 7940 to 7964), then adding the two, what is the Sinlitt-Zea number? 4.25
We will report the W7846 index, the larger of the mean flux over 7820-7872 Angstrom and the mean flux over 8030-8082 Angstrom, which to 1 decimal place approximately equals 11.2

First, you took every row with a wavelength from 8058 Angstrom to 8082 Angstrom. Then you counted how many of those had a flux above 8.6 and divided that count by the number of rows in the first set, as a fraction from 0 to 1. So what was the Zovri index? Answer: 1.0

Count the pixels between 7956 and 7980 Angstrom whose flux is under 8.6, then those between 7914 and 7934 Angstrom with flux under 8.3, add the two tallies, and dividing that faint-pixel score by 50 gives 0.180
